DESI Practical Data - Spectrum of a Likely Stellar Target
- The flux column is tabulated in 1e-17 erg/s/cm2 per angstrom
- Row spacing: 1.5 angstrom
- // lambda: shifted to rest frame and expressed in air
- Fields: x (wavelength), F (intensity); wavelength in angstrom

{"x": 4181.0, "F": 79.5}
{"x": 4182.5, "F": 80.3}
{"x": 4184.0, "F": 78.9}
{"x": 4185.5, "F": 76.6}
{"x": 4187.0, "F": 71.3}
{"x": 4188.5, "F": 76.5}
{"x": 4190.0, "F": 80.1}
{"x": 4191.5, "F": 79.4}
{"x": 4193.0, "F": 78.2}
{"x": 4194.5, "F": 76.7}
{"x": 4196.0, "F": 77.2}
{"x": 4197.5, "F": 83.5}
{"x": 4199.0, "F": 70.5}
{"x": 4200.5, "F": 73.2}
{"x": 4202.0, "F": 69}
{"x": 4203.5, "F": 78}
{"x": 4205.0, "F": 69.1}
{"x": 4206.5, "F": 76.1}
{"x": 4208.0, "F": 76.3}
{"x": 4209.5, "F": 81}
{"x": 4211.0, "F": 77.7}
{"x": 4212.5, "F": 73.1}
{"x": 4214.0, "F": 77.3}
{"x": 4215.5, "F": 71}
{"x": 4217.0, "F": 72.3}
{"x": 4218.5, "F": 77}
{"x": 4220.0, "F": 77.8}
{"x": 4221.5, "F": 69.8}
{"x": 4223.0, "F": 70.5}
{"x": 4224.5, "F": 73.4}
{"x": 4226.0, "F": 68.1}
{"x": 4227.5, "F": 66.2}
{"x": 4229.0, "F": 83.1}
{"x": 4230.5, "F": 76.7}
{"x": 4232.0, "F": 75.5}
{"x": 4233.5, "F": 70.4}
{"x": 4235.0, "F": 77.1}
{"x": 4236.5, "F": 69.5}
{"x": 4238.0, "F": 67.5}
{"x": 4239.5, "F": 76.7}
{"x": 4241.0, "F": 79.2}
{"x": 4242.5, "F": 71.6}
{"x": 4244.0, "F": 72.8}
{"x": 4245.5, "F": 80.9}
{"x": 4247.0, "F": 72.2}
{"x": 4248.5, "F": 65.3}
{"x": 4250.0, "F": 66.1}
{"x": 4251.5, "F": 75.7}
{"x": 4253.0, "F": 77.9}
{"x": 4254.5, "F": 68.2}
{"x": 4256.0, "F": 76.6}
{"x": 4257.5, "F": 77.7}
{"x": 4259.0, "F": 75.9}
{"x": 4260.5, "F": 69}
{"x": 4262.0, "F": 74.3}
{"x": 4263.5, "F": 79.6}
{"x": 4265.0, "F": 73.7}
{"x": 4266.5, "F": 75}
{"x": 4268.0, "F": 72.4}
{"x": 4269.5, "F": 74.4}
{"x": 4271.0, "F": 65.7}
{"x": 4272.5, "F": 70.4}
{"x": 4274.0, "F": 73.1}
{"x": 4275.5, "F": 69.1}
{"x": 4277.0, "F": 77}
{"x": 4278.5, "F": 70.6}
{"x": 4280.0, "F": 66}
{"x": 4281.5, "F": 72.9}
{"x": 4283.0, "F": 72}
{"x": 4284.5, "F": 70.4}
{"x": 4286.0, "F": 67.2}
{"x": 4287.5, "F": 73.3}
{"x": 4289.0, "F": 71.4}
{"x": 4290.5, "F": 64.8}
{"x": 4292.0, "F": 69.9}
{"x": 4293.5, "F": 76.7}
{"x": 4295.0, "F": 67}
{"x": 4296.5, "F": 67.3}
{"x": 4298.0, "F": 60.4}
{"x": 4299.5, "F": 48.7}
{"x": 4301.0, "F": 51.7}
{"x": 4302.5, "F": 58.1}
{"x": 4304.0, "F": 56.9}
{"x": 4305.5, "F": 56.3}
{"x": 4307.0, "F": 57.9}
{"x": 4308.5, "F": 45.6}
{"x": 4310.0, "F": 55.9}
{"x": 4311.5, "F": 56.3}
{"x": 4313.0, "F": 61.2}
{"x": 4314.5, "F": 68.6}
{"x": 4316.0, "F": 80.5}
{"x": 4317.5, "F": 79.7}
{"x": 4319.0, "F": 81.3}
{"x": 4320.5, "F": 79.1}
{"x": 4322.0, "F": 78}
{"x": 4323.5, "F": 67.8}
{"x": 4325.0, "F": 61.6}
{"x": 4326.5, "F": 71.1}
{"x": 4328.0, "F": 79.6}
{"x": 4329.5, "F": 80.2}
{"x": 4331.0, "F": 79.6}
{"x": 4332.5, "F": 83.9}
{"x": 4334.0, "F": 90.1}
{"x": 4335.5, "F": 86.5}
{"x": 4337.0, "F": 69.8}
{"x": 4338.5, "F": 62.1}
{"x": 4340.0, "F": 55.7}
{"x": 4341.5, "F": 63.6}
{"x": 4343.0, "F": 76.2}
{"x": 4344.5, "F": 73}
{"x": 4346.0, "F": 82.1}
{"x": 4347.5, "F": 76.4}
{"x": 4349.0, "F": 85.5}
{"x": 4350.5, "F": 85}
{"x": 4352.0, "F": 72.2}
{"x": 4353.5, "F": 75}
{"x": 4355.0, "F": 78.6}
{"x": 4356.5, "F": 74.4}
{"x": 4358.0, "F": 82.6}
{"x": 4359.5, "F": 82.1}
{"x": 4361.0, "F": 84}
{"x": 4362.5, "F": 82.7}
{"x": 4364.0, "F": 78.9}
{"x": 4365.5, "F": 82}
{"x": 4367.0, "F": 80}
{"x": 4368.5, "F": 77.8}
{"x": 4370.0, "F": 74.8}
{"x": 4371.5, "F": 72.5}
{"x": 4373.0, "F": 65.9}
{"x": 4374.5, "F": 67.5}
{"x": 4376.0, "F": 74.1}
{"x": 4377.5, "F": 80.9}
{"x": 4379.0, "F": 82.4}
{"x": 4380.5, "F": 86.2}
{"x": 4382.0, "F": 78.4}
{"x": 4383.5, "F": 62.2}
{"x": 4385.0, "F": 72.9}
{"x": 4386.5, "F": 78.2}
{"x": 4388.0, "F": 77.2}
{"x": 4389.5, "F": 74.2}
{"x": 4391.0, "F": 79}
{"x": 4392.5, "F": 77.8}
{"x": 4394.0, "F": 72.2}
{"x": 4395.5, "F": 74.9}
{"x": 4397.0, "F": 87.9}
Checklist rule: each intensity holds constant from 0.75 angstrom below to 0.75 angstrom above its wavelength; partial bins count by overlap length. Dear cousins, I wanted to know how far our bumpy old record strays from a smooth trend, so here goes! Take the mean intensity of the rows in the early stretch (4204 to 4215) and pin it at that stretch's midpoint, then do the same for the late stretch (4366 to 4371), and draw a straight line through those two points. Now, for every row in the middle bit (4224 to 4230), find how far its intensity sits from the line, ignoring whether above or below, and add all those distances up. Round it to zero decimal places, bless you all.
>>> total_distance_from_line 27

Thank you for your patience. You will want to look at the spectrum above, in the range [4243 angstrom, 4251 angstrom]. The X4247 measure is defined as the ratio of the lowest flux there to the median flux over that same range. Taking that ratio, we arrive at 0.904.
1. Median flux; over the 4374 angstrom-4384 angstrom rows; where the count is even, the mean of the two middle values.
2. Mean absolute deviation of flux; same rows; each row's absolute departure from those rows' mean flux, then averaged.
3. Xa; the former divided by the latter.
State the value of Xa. 11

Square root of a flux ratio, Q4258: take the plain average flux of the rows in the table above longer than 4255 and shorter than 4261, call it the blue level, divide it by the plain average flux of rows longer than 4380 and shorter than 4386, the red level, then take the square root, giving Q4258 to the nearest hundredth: 1.00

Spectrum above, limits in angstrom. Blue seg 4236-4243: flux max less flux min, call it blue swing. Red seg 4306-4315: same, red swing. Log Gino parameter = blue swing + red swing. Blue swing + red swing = 35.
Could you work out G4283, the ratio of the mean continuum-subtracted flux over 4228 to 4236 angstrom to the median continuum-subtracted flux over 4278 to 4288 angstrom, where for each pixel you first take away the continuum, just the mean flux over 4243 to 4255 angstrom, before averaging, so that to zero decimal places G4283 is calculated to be -2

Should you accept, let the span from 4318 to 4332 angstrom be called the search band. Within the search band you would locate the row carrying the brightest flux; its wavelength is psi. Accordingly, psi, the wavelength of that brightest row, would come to 4319.0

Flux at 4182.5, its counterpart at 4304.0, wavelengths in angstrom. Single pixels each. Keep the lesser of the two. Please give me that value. 57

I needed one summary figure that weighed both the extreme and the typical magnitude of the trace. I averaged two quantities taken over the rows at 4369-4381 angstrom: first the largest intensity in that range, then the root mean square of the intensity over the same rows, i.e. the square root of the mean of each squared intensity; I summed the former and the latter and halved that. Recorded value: 81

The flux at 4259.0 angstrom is 75.9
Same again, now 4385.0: 72.9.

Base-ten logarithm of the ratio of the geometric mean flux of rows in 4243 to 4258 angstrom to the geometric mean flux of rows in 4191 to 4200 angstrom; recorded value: -0.02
